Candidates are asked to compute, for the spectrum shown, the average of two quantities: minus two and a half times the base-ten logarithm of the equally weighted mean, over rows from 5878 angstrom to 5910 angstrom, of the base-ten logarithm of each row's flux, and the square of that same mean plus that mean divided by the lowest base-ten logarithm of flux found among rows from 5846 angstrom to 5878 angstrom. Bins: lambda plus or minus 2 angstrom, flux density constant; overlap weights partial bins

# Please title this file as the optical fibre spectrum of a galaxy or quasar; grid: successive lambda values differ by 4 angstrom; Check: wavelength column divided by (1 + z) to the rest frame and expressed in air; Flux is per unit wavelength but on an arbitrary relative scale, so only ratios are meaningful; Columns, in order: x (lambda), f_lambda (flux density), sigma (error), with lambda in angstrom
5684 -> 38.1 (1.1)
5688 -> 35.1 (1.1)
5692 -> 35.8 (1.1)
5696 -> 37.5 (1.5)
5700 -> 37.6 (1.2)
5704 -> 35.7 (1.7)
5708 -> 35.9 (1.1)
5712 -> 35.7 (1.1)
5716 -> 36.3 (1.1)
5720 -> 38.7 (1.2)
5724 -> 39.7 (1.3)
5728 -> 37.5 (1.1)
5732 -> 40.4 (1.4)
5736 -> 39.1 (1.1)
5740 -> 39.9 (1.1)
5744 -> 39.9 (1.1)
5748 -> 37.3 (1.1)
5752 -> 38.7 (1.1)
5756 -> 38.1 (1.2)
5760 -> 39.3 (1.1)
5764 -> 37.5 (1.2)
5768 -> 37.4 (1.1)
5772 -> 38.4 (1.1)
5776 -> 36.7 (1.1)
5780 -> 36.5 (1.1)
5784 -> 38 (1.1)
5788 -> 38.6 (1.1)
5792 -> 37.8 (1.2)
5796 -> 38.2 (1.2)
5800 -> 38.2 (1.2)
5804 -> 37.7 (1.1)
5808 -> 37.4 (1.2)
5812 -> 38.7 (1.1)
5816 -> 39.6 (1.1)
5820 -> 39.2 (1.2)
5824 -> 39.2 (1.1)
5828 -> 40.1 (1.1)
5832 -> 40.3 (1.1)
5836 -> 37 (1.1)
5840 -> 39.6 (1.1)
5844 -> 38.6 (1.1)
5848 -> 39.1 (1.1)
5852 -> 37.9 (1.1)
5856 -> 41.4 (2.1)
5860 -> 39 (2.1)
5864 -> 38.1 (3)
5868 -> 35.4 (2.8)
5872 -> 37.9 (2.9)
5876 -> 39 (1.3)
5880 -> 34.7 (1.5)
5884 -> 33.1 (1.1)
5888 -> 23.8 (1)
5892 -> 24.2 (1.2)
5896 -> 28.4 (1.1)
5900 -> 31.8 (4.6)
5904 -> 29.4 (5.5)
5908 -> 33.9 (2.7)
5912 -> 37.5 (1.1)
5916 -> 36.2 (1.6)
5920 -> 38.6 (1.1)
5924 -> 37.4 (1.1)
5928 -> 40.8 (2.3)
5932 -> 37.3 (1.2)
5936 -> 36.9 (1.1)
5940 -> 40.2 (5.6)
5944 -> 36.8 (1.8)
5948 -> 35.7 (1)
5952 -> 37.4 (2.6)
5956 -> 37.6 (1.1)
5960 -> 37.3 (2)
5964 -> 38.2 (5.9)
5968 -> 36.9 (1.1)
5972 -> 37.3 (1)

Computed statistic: 1.35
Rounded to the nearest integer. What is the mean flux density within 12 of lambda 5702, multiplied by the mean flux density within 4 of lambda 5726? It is 1404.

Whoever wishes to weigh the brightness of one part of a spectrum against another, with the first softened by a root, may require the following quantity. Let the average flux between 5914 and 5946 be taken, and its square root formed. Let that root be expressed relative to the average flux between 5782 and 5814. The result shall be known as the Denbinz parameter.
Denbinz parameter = 0.162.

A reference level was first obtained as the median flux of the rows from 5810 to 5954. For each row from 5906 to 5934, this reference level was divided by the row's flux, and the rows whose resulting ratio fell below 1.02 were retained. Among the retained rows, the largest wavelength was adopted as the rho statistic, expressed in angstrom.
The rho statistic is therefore 5932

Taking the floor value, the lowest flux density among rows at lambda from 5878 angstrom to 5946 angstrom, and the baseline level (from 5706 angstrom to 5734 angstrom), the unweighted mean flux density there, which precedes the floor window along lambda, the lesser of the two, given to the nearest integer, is 24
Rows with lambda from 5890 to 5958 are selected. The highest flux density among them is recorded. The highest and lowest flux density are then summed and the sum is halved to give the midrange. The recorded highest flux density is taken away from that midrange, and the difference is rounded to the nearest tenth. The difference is -8.3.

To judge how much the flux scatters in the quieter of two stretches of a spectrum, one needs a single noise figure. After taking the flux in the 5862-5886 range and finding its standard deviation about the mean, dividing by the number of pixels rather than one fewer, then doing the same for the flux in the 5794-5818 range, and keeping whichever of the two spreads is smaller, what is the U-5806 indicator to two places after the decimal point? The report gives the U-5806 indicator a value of 0.71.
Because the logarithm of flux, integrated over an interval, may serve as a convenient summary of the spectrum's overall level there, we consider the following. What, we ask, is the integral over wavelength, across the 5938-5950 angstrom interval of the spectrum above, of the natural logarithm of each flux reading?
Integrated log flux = 43.5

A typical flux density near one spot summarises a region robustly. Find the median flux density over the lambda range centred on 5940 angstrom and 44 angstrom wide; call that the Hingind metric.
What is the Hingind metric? 37.4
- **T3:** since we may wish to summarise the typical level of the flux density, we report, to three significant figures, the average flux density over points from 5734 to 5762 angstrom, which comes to 38.9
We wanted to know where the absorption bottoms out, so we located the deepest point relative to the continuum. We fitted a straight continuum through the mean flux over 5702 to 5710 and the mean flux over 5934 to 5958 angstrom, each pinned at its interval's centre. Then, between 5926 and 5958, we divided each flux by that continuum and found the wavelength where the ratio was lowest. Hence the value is 5948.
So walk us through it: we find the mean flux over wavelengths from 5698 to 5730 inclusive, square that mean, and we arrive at 1379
